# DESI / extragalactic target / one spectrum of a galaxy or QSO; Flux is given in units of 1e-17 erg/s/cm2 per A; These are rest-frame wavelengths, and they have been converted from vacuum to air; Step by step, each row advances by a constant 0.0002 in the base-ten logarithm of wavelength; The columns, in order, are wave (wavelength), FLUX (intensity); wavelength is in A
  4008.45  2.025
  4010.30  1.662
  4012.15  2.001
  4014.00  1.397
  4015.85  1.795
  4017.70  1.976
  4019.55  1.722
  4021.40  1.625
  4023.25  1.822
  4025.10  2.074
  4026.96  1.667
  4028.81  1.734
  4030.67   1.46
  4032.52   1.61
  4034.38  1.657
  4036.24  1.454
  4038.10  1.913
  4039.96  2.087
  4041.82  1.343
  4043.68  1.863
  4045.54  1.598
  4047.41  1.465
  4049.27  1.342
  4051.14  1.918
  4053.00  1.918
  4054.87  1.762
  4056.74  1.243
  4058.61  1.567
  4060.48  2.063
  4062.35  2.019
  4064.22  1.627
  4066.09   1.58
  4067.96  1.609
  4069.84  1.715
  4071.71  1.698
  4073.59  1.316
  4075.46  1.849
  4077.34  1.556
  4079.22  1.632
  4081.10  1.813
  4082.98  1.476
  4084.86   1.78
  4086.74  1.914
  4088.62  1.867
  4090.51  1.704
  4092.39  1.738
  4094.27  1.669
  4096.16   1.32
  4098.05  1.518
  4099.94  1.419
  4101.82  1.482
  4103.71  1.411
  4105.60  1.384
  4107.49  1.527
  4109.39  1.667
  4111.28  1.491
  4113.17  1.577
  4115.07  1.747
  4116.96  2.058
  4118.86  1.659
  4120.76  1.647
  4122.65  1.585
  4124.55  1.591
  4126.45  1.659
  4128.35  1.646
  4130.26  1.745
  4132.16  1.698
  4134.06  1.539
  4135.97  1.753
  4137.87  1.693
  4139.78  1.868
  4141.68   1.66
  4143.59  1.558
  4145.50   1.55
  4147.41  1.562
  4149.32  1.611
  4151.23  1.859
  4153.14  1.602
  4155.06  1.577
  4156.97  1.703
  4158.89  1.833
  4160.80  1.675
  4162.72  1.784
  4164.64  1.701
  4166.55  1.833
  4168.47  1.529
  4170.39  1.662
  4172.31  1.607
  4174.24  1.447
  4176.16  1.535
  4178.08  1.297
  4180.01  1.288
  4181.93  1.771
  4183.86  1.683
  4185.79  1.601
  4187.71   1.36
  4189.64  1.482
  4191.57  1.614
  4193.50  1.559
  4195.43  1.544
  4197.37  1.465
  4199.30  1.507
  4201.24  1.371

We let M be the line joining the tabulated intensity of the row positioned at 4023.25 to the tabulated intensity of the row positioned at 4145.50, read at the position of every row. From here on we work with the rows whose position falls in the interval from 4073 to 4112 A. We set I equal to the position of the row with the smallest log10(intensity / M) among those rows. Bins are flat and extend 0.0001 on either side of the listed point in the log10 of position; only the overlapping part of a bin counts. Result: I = 4073.59 A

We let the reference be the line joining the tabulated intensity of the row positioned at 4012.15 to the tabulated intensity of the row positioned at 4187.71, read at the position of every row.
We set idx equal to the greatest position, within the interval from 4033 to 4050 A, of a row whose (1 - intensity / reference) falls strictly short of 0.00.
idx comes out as 4039.96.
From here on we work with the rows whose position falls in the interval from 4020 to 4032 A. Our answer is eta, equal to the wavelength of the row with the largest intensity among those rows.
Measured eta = 4025.10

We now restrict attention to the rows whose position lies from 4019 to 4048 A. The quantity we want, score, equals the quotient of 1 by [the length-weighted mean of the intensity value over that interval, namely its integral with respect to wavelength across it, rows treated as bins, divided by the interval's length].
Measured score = 0.590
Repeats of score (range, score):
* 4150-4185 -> 0.613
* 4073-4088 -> 0.595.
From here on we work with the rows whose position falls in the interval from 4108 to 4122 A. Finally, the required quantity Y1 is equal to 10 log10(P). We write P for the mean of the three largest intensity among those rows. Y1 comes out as 2.6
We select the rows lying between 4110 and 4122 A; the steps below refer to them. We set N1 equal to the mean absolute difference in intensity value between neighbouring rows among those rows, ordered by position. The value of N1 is 0.20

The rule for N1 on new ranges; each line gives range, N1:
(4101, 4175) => 0.12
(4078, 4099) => 0.18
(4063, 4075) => 0.12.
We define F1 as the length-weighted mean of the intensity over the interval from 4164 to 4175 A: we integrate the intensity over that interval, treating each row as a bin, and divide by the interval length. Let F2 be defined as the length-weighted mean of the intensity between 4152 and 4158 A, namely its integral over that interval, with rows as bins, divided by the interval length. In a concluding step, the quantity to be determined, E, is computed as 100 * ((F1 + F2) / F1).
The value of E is 200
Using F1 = 1.63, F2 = 1.64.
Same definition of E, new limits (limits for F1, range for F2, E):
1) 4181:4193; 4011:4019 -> 213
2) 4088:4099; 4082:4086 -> 201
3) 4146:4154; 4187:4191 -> 187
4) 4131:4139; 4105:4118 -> 198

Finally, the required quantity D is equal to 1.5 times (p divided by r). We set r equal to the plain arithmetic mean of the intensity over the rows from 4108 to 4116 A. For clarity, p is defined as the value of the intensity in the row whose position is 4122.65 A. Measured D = 1.47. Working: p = 1.585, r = 1.62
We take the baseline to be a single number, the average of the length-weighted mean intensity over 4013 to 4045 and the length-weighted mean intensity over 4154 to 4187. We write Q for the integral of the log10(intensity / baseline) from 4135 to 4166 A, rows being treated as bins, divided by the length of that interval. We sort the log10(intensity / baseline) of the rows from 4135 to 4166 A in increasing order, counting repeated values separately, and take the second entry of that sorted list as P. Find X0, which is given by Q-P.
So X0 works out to 0.034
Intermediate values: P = -0.03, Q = 0.005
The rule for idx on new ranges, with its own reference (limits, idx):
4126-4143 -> 4141.68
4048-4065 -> 4062.35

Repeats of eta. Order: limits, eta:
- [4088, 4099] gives 4088.62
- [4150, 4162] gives 4151.23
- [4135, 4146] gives 4139.78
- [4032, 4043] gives 4039.96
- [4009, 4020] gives 4012.15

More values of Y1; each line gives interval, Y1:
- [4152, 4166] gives 2.5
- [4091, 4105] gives 2.2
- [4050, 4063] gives 3.0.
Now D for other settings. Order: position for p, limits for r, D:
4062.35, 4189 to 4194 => 1.95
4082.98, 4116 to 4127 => 1.30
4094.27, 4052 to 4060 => 1.54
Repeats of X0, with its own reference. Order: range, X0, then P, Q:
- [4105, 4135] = 0.040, -0.05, -0.008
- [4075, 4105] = 0.059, -0.07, -0.013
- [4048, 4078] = 0.100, -0.10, -0.003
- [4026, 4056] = 0.091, -0.09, -0.003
